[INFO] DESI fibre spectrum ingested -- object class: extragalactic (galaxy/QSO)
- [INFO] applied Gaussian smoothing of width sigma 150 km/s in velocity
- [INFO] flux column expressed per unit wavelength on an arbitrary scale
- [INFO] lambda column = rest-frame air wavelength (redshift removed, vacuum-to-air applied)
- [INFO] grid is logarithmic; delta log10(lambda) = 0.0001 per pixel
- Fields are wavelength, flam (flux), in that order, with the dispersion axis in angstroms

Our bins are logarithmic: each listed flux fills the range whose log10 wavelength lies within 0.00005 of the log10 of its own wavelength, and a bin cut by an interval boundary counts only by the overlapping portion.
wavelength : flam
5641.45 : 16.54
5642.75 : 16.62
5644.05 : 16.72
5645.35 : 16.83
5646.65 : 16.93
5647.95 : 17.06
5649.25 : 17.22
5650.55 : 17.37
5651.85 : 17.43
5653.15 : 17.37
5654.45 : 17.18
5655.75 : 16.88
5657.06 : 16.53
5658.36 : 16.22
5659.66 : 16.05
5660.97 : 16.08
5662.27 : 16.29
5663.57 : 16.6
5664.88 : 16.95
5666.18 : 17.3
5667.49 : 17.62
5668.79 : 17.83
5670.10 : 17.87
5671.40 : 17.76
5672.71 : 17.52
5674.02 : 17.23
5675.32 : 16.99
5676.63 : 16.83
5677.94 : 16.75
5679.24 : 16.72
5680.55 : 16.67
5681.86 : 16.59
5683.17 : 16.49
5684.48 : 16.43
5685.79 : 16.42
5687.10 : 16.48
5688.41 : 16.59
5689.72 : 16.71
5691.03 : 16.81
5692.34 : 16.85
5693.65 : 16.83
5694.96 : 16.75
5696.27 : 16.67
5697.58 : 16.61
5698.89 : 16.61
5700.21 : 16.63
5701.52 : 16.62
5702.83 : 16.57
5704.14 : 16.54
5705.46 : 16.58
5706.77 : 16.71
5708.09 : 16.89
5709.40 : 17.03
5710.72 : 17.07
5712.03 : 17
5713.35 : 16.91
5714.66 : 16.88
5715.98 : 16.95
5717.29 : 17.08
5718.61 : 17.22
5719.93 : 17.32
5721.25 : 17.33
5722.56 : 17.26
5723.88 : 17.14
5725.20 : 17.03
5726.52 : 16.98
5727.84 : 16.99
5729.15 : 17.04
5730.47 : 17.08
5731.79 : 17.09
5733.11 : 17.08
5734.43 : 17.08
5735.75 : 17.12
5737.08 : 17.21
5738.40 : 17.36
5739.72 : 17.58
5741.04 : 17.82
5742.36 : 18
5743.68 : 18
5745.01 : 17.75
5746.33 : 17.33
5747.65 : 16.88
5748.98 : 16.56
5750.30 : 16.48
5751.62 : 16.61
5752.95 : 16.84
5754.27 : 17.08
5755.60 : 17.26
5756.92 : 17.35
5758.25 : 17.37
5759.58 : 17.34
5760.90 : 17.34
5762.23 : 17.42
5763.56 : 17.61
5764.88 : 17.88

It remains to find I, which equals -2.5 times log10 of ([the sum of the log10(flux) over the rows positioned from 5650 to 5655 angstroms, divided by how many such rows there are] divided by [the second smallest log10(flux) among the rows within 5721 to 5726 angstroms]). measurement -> -0.004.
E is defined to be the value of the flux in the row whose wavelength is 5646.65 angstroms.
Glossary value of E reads 16.93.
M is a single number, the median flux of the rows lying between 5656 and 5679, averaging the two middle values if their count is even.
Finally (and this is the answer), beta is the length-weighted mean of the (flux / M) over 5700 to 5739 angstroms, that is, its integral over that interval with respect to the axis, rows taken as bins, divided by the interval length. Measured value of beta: 1.00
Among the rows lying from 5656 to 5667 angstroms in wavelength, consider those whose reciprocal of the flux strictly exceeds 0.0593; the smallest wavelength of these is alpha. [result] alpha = 5657.06 angstroms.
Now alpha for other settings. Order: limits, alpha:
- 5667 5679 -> 5676.63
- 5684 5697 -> 5684.48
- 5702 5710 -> 5702.83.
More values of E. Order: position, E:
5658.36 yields 16.22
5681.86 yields 16.59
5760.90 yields 17.34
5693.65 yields 16.83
